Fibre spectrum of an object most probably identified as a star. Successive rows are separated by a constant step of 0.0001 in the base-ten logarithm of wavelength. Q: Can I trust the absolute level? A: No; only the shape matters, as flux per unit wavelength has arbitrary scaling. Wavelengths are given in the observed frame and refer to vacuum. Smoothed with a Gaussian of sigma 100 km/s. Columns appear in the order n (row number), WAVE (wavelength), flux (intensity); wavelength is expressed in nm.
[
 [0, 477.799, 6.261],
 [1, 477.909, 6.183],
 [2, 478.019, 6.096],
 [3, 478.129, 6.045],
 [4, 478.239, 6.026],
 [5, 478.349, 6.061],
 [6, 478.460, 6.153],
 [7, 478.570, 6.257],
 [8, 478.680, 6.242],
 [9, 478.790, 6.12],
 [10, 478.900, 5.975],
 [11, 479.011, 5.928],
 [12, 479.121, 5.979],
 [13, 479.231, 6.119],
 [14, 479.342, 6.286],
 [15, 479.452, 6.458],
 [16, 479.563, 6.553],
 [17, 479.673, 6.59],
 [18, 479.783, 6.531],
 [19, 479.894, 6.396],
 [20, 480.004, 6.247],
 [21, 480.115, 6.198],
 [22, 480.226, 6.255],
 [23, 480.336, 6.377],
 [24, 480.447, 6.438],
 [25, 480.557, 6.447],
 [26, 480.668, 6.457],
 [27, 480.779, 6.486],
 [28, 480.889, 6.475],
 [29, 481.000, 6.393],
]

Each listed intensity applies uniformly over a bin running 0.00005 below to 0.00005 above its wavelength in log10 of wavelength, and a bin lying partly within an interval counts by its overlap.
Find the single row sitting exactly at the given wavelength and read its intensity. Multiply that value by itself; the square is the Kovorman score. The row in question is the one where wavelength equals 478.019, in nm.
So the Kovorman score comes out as 37.2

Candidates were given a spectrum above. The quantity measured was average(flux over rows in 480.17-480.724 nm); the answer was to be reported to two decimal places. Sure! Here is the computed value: 6.39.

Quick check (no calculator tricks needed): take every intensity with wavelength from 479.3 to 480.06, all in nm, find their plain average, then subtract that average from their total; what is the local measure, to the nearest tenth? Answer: 38.6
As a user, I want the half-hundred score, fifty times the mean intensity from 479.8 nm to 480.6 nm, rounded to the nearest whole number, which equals 317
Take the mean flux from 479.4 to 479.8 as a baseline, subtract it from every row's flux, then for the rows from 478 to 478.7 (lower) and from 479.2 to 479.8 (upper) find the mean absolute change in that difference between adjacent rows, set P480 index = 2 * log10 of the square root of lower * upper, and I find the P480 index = -2.25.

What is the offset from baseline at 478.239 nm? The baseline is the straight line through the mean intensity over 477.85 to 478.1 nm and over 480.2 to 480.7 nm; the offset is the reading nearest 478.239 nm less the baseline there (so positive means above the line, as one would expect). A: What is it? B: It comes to -0.14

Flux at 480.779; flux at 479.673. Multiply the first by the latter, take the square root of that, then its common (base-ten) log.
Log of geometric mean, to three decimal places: 0.815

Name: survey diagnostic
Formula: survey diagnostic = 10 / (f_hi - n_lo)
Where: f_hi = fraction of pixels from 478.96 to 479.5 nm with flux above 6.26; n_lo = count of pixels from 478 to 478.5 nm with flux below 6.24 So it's -2.2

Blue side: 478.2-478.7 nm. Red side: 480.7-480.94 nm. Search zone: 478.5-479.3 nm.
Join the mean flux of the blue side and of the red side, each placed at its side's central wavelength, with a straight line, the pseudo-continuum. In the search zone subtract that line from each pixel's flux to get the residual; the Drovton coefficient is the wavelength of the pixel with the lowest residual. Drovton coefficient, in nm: 479.011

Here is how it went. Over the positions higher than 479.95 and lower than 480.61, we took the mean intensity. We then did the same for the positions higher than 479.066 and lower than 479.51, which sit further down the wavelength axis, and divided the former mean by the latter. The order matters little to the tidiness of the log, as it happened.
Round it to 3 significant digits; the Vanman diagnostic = 1.02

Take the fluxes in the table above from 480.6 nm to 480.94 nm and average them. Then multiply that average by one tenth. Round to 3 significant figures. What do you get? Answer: 0.647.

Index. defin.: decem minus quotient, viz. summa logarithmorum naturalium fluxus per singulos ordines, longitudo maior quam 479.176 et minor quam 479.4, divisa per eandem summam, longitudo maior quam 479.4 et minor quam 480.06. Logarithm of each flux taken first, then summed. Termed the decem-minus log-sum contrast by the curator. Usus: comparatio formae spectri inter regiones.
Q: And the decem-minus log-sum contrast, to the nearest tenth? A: 9.7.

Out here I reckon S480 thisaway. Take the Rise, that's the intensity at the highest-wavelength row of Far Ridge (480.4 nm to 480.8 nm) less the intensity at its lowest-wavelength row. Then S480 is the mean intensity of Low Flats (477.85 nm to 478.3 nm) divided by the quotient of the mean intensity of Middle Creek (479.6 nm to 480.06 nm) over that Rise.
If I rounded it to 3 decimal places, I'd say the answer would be 0.045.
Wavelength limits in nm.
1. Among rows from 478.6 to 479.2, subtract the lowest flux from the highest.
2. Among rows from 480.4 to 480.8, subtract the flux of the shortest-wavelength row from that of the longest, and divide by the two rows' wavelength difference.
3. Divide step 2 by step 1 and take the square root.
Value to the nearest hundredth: 0.68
